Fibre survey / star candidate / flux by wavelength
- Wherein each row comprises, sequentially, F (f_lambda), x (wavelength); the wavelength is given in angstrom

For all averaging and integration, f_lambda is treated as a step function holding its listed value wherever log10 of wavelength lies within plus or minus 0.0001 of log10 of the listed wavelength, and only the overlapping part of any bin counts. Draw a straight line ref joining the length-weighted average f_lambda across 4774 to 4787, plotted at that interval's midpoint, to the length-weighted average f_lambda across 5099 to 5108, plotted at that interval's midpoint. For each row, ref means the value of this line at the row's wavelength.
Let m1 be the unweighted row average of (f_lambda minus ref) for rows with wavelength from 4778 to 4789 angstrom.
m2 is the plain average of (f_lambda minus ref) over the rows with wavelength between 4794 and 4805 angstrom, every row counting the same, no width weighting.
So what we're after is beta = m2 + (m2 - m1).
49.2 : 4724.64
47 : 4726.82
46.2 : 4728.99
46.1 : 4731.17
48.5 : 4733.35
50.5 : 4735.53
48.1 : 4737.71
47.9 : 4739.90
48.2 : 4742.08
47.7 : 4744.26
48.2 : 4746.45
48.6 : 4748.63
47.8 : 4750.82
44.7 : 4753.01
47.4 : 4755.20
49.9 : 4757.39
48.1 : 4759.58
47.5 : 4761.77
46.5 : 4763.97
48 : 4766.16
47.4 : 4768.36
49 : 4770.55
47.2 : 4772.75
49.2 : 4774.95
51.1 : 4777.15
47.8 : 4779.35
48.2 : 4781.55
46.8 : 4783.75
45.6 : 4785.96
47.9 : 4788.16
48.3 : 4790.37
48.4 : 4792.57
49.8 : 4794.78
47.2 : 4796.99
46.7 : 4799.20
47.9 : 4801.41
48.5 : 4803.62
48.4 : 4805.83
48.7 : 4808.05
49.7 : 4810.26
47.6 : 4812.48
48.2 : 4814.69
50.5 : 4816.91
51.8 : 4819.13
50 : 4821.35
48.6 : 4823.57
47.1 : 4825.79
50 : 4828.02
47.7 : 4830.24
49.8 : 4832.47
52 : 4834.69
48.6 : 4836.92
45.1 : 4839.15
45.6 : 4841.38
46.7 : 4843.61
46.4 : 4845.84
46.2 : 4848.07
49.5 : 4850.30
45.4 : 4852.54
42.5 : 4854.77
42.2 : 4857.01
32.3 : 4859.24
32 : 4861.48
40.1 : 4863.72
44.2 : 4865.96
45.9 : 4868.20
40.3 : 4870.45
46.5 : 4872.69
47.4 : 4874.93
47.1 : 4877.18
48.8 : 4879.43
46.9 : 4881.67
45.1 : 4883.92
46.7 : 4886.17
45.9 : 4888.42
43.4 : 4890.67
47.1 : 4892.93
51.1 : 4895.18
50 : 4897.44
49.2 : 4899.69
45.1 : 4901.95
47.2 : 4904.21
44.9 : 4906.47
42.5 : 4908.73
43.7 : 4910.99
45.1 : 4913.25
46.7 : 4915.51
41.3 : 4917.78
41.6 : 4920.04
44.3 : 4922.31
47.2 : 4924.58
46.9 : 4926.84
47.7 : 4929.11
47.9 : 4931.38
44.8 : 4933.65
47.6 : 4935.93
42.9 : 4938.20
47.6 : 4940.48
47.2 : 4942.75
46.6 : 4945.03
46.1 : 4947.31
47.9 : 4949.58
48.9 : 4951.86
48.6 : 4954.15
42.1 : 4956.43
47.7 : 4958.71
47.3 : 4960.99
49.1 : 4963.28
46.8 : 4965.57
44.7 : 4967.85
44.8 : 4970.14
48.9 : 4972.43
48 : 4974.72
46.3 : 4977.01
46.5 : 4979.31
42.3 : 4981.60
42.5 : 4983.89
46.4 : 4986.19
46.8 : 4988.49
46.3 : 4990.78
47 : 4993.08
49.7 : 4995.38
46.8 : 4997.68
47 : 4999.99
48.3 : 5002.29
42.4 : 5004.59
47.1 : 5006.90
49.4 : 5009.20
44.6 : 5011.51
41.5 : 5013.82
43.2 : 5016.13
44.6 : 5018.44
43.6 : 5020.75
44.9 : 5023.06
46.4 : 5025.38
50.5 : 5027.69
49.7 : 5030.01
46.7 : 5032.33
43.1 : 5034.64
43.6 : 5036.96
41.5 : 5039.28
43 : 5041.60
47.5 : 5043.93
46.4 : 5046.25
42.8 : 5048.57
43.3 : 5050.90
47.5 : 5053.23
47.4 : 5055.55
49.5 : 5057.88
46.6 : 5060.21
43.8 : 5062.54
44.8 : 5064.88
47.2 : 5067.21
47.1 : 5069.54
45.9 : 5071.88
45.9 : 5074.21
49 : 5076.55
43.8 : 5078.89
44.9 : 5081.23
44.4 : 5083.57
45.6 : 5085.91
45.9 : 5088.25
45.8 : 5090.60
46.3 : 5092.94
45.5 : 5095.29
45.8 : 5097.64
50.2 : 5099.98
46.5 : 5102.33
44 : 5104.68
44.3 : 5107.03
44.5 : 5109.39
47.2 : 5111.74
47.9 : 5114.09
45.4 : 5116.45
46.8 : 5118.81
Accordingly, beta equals 0.9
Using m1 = -0.8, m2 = 0.0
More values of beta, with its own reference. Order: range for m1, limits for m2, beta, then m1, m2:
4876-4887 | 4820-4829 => 2.7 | -0.6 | 1.1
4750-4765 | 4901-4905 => -1.6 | -0.8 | -1.2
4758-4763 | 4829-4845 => 0.7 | -0.4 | 0.2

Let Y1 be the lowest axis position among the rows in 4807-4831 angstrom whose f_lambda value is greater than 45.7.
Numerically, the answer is 4808.05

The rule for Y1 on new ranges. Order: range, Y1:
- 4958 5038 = 4958.71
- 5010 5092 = 5025.38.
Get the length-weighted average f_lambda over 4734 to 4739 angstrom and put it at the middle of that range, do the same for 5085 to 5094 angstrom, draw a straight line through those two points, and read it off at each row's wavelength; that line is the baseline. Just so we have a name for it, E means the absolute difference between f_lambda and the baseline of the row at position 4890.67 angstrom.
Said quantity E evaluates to 4.3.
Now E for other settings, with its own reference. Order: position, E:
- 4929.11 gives 0.3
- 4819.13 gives 3.4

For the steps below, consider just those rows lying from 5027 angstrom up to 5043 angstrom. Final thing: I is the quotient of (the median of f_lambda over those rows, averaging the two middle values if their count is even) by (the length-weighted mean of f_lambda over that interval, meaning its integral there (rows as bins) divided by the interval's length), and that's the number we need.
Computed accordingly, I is 0.962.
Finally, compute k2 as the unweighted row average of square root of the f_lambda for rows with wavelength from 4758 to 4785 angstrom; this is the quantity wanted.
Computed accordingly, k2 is 6.93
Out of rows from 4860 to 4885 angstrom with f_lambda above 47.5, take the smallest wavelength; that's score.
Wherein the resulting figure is 4879.43 angstrom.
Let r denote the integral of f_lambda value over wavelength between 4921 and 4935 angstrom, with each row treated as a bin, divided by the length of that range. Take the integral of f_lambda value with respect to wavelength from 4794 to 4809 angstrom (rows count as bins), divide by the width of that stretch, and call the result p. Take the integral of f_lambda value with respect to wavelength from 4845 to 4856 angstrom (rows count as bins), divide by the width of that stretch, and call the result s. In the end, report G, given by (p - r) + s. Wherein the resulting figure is 47.7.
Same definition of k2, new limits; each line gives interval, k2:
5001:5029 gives 6.75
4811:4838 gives 7.02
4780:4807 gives 6.91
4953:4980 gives 6.83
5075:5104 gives 6.79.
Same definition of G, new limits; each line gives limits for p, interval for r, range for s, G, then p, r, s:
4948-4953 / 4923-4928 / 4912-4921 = 45.2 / 48.3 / 46.86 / 43.7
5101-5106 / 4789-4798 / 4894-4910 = 44.1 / 45.4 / 48.41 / 47.1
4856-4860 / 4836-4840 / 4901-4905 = 36.9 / 37.6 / 46.86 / 46.1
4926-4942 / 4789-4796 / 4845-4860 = 41.5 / 46.5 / 48.76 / 43.7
